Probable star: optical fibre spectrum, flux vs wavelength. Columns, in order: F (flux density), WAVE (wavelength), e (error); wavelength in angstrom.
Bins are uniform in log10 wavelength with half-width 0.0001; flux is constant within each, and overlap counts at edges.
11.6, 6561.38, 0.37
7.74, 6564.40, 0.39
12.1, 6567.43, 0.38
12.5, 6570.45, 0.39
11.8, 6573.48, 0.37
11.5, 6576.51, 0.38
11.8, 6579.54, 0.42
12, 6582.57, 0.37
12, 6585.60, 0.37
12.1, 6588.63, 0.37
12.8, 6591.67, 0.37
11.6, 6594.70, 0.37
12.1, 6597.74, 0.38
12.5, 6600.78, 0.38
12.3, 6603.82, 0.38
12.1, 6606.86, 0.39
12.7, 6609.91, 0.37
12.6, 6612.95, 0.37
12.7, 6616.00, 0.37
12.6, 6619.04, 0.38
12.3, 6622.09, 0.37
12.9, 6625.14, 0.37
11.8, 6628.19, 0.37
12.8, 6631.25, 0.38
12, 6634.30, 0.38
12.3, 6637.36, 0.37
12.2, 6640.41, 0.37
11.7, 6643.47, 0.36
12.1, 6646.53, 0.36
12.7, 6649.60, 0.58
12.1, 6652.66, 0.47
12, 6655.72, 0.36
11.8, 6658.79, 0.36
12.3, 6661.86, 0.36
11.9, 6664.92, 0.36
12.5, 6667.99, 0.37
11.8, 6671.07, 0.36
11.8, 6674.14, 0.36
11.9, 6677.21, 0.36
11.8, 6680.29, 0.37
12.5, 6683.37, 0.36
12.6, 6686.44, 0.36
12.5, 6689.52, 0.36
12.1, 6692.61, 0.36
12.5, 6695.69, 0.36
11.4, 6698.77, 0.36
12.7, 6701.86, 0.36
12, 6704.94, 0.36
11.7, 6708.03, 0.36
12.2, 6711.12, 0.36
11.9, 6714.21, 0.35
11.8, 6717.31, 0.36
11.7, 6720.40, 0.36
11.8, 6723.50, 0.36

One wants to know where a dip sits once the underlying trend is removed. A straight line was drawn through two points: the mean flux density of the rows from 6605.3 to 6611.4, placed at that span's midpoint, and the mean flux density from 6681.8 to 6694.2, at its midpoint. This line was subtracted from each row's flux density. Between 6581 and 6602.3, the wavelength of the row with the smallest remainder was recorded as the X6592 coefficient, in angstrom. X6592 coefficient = 6594.70 angstrom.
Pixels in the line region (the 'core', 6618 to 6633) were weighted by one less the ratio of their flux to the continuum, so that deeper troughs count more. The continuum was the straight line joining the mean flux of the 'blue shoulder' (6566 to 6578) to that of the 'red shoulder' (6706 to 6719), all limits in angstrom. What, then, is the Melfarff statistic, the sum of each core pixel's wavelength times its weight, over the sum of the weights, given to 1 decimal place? 6625.0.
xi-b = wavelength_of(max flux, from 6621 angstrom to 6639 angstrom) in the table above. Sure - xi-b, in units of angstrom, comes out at 6625.14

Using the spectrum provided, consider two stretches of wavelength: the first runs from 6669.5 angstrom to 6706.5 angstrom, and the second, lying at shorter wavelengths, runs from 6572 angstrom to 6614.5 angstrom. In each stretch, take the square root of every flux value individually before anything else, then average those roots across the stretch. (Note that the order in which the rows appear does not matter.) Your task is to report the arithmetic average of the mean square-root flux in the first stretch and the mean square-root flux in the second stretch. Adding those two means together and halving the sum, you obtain 3.48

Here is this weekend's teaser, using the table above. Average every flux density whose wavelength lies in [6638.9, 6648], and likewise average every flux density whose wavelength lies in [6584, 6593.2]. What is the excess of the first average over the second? -0.3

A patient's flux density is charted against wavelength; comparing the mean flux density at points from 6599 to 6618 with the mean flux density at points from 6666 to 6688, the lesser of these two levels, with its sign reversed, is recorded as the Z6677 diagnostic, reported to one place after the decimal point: -12.1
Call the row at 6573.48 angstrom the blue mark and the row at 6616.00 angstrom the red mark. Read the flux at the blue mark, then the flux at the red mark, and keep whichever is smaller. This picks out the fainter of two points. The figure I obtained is 11.8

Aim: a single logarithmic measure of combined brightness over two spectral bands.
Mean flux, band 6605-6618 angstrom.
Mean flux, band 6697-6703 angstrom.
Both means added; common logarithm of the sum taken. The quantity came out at 1.39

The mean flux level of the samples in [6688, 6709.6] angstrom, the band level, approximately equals 12.1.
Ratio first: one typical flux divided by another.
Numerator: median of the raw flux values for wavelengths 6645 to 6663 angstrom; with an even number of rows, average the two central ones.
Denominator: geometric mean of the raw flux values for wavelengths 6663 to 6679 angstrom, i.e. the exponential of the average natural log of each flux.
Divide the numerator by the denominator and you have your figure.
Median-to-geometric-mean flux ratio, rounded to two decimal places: 1.01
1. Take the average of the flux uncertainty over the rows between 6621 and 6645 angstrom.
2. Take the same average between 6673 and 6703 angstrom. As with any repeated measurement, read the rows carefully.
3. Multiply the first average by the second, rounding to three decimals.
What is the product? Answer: 0.134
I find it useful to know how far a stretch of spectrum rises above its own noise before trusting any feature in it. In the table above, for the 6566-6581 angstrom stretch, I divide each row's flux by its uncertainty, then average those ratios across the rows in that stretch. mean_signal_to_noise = 30.8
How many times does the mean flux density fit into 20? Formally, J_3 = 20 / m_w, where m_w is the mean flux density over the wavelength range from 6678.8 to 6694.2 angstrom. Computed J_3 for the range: 1.63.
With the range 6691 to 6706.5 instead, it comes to 1.65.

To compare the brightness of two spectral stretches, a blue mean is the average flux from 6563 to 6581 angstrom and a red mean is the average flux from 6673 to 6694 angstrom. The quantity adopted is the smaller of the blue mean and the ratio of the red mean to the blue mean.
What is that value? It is 1.08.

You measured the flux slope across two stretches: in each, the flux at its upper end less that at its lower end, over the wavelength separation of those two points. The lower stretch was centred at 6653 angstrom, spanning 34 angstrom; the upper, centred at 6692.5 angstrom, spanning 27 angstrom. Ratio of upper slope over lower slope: 1.2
